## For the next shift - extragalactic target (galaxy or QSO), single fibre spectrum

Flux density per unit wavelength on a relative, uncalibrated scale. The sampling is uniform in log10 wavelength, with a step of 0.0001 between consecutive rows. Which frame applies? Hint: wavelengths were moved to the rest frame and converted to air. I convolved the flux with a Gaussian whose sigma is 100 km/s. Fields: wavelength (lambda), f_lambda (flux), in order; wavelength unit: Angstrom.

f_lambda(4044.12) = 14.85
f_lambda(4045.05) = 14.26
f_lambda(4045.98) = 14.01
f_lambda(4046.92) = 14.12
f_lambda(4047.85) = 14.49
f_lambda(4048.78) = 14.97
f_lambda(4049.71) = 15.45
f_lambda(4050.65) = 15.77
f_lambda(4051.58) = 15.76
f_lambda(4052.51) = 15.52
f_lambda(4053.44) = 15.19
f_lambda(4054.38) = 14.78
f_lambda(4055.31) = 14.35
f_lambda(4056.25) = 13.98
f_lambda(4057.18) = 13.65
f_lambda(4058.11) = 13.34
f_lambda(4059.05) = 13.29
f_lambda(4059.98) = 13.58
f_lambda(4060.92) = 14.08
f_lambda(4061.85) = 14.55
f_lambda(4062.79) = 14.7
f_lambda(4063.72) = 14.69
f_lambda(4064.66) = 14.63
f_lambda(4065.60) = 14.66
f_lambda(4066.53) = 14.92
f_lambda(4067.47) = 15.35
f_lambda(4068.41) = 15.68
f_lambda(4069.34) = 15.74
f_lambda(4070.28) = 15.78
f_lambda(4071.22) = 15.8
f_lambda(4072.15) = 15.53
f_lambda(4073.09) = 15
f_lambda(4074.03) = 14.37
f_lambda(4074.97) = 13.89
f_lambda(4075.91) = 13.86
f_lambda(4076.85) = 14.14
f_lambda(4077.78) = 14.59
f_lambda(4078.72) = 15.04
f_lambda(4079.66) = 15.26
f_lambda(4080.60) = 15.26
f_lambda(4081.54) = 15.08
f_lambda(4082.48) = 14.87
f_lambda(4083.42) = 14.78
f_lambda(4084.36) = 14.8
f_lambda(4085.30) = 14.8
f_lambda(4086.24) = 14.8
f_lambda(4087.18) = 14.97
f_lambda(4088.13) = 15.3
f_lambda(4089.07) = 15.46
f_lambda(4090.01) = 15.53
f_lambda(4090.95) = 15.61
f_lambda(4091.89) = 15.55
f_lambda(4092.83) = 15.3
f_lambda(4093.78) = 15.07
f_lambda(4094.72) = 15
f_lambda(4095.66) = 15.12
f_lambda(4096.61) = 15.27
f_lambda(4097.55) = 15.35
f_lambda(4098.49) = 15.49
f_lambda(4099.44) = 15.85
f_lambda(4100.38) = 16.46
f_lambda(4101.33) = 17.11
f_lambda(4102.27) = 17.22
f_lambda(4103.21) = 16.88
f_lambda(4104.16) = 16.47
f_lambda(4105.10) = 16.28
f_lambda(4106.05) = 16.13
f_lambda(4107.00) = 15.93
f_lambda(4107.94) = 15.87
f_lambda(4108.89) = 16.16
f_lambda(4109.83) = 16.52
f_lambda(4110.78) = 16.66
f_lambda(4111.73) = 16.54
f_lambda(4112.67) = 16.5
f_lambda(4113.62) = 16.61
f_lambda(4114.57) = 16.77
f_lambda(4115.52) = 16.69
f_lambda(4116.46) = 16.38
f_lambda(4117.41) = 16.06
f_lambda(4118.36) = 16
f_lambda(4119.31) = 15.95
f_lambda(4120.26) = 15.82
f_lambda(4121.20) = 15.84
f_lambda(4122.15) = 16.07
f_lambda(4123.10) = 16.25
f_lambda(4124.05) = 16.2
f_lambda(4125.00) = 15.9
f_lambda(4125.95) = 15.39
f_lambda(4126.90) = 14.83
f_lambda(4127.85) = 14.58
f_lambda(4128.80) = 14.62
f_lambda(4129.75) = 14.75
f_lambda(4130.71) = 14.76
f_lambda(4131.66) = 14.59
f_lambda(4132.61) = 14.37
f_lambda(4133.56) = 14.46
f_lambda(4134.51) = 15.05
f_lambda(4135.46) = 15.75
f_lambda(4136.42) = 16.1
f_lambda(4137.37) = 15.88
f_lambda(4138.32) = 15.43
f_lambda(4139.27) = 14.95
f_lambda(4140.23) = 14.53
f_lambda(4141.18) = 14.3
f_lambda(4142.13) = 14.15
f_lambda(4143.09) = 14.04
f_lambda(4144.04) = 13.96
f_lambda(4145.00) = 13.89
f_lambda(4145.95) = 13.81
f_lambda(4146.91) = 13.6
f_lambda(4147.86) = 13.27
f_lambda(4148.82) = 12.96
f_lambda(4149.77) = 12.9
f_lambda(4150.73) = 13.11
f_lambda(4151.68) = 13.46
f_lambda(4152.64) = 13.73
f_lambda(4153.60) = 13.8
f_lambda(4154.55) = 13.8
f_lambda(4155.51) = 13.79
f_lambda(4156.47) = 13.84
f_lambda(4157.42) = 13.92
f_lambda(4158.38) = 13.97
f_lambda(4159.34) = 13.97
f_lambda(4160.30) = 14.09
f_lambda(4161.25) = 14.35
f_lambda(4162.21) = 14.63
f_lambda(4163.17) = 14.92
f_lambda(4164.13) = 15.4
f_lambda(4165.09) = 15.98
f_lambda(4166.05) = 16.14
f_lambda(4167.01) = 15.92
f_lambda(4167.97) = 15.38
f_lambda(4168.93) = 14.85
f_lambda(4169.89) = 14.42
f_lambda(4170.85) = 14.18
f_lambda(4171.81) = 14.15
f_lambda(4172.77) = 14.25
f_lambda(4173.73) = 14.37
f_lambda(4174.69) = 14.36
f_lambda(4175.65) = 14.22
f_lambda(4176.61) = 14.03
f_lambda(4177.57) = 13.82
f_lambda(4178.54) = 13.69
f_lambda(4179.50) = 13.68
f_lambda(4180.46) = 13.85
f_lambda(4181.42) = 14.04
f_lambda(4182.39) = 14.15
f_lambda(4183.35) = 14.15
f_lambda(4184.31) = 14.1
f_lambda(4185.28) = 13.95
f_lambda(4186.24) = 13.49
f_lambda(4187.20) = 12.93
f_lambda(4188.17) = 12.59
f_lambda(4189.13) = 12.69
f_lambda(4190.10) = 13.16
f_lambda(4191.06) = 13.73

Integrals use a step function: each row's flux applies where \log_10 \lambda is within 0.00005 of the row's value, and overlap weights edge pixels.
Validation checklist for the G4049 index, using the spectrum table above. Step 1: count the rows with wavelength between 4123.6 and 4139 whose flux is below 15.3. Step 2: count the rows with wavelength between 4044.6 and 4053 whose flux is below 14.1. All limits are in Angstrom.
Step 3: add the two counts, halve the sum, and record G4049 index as 5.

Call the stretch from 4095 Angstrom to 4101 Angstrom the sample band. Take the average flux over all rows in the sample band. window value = 15.6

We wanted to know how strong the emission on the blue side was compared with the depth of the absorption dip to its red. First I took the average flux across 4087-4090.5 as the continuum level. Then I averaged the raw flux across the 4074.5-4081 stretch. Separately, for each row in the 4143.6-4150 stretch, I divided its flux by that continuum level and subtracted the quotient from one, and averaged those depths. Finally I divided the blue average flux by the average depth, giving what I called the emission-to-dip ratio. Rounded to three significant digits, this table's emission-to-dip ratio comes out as 122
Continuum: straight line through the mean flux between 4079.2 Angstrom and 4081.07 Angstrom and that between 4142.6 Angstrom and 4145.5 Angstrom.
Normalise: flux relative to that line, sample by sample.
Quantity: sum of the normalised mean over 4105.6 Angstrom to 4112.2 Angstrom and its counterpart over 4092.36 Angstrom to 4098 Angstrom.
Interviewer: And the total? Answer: 2.12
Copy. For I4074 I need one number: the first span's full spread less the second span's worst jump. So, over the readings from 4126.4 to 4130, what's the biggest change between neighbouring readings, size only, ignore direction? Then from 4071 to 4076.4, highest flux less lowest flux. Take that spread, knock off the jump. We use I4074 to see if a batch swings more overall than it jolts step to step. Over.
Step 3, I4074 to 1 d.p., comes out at 1.7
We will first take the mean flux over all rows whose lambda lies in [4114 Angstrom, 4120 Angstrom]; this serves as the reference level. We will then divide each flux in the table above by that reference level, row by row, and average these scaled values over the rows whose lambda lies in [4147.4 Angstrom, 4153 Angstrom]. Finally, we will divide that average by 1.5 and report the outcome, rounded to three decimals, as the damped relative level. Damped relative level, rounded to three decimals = 0.541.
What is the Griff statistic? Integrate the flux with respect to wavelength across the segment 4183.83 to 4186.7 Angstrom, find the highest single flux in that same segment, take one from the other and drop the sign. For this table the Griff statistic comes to 26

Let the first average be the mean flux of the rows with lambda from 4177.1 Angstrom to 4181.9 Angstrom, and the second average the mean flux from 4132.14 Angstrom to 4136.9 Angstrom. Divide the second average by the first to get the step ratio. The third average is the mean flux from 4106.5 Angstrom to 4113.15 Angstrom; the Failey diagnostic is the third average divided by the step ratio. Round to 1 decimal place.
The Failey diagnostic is 14.9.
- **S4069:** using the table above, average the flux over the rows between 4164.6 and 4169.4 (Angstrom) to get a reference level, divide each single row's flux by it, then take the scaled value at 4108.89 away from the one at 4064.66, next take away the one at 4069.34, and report -1.10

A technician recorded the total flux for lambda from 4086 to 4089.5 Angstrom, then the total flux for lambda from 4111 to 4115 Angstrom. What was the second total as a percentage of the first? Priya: 110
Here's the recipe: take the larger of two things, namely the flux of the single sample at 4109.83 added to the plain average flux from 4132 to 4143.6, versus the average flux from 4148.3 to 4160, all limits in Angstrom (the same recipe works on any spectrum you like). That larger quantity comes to 31.4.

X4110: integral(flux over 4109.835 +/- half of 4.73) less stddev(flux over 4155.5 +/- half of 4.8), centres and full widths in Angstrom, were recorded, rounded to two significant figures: 77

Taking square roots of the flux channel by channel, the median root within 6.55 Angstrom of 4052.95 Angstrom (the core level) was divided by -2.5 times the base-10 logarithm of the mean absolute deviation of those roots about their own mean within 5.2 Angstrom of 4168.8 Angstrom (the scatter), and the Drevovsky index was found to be 1.5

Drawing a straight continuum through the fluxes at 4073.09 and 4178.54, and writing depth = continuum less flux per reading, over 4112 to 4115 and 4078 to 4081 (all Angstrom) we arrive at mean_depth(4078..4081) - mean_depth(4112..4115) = 1.9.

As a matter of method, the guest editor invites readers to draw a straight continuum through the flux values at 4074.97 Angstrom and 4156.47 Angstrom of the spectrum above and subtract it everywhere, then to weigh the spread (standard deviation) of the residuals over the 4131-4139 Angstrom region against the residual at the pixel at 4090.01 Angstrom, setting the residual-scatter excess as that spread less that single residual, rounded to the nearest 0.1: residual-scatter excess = -1.0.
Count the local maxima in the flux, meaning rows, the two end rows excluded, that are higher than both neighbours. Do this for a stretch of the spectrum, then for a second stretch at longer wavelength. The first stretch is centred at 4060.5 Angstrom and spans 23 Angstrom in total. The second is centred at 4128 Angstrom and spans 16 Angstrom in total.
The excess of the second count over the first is 0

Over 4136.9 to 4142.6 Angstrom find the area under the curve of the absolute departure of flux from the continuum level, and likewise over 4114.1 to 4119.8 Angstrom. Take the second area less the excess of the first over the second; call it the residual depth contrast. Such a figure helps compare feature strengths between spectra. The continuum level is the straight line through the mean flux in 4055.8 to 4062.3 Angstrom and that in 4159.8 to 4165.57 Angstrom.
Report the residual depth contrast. 18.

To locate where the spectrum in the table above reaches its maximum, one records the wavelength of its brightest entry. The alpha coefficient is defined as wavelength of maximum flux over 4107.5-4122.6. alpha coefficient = 4114.57 Angstrom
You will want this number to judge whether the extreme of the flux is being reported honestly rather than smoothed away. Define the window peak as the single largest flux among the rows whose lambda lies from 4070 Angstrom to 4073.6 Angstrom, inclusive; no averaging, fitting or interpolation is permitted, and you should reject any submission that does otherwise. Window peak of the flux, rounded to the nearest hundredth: 15.80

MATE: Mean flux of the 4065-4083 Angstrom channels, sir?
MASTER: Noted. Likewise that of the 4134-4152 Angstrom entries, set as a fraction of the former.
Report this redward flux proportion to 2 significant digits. 0.95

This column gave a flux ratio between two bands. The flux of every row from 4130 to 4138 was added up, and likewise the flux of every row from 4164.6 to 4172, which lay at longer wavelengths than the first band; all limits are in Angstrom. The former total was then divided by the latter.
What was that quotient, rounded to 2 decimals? 1.00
